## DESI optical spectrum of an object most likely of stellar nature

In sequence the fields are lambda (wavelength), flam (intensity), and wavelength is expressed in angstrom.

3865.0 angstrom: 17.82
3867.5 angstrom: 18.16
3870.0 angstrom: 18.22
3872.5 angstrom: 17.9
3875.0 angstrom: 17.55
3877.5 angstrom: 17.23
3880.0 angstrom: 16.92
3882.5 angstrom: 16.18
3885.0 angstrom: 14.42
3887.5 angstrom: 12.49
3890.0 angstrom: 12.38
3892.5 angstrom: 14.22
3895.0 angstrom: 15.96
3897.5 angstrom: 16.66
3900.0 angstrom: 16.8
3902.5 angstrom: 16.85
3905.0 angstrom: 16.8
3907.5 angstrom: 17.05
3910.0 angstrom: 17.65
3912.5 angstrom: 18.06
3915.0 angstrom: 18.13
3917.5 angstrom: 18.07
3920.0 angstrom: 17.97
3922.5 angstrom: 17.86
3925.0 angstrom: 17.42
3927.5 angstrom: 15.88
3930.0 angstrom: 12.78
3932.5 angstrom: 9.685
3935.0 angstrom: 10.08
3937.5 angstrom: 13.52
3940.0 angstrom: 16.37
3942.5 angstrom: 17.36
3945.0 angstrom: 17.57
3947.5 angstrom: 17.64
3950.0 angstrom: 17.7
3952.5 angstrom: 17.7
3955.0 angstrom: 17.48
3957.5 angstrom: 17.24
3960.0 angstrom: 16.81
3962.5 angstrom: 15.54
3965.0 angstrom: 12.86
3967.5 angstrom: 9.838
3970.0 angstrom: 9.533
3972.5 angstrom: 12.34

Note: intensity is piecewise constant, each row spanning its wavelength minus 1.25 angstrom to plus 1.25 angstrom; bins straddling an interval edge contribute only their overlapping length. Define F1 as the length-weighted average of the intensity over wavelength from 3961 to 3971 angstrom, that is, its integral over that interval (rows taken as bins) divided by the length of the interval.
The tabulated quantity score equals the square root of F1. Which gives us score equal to 3.48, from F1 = 12.1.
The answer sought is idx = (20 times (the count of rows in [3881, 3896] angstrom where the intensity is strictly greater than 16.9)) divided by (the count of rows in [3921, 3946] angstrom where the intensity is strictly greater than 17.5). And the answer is 0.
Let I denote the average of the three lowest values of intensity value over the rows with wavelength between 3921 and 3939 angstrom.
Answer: 10.8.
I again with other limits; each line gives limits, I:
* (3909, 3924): 17.8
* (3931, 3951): 11.1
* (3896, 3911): 16.8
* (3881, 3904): 13.0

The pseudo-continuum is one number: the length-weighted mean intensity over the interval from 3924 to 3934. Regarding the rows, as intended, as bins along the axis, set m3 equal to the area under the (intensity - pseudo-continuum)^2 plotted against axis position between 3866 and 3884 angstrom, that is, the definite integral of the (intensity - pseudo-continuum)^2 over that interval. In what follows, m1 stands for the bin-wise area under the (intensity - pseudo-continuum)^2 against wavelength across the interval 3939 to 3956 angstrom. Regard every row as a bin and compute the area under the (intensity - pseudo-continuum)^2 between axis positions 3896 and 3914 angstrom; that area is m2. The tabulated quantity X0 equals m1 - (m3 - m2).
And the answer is 188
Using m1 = 231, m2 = 208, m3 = 251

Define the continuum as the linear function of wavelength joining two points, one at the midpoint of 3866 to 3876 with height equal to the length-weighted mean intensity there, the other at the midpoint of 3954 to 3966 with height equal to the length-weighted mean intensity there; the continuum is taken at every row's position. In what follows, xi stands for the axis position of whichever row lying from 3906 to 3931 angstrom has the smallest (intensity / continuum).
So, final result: 3930.0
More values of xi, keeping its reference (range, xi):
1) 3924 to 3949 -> 3932.5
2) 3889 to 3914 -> 3890.0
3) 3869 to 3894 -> 3890.0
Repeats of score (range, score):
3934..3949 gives 3.94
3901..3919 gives 4.18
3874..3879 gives 4.17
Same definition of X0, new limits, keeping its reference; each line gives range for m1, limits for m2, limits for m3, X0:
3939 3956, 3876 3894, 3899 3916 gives 94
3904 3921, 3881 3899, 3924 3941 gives 195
